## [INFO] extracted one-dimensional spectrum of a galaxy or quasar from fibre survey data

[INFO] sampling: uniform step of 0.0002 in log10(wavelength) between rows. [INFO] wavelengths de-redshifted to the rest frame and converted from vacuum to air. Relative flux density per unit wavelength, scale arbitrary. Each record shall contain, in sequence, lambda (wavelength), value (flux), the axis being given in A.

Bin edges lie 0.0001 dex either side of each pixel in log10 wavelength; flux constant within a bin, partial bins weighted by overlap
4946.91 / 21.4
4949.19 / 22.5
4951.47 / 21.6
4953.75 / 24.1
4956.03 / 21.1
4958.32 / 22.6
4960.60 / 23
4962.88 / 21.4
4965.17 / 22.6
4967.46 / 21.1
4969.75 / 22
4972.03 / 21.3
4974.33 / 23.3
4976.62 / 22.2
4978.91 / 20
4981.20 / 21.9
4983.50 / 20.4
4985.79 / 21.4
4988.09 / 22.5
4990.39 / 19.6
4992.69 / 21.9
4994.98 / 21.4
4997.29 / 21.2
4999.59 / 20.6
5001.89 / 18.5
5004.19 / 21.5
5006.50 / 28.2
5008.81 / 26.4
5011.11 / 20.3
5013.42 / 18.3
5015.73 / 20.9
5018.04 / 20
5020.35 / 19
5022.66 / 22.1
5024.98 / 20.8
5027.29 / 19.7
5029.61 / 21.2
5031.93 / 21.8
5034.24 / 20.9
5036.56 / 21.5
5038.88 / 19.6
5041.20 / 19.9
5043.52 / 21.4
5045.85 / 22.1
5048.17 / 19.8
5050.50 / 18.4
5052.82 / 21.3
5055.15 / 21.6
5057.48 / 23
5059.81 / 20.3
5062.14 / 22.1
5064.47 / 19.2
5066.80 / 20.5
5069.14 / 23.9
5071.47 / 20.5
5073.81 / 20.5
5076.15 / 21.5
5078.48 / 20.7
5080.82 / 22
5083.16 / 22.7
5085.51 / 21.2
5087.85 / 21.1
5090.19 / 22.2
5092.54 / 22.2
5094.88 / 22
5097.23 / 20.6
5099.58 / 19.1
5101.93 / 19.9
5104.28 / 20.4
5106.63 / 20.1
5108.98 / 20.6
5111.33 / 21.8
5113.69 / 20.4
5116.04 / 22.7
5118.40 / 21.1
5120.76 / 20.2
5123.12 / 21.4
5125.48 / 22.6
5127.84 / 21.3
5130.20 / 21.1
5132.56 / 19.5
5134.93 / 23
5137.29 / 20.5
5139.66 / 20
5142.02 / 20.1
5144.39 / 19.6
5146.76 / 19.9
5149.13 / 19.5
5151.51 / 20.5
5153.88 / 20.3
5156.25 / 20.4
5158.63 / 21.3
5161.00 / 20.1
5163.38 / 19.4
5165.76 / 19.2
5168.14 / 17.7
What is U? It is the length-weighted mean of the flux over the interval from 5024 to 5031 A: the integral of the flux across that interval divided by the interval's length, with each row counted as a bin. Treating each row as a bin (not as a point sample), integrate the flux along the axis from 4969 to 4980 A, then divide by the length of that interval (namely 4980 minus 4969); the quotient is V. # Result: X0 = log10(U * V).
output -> 2.65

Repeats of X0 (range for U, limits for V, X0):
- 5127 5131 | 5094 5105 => 2.64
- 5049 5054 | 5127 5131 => 2.62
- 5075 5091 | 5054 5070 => 2.67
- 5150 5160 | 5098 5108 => 2.61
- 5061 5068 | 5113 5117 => 2.65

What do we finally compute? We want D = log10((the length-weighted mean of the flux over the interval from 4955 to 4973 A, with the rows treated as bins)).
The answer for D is 1.34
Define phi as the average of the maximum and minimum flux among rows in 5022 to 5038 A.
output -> 20.9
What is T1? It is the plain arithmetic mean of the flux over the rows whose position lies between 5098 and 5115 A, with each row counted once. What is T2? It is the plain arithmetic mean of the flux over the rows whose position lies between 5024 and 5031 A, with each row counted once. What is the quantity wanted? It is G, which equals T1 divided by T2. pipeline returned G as 0.99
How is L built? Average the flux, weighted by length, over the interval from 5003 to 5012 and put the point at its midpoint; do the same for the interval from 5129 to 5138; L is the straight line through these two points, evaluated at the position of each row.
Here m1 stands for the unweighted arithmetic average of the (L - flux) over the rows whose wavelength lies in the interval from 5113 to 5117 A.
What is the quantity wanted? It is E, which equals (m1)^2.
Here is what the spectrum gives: 0.00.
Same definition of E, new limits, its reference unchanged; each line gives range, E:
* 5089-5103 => 0.99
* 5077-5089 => 0.60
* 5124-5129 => 0.51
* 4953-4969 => 9.51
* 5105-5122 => 0.32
